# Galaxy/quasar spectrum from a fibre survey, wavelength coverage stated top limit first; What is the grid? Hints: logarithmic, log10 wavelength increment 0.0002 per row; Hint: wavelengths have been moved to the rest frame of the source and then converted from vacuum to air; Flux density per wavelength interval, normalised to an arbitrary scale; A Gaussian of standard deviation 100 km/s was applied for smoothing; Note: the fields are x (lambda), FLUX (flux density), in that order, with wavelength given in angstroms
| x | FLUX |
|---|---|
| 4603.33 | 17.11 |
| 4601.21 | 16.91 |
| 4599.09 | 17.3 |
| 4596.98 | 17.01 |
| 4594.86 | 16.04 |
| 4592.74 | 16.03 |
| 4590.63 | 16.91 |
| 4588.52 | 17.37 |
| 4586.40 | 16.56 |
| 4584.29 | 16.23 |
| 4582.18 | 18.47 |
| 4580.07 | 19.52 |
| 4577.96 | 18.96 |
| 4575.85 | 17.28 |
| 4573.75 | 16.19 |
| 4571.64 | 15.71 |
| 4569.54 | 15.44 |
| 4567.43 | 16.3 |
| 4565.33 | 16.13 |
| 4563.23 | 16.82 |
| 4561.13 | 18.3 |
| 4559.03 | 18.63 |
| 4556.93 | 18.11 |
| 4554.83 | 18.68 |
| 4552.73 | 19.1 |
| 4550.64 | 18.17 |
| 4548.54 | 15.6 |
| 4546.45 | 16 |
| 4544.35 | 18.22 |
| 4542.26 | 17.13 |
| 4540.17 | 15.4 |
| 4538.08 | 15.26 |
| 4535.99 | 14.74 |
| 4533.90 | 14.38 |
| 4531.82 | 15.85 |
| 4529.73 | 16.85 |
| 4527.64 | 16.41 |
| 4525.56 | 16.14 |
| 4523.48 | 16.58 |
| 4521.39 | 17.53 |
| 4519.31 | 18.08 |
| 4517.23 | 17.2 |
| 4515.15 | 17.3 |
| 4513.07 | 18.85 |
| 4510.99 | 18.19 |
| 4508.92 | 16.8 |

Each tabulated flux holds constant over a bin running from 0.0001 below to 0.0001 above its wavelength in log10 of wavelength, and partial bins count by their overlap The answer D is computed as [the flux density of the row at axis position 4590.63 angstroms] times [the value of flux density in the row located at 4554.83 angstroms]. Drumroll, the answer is 316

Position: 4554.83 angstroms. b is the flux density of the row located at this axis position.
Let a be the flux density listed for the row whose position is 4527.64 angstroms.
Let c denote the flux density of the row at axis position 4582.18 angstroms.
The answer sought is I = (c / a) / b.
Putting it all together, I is 0.0603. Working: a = 16.41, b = 18.68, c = 18.47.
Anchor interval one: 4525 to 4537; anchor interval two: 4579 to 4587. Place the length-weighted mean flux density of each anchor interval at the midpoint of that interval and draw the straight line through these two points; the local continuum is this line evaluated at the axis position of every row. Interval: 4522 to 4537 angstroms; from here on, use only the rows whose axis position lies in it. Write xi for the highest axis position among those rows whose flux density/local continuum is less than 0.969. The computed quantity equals 4535.99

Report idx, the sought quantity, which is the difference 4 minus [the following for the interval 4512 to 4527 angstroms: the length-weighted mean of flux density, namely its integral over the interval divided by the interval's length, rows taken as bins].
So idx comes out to -13.4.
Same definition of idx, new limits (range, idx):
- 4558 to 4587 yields -13.2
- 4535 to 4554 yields -12.7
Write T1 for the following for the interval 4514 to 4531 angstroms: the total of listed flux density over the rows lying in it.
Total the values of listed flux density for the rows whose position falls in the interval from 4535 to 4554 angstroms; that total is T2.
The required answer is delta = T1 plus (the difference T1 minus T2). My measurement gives 123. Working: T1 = 136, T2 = 150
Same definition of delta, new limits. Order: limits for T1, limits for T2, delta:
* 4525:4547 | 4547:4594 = -28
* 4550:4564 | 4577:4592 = 132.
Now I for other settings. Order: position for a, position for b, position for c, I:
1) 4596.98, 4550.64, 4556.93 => 0.0586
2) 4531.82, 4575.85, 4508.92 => 0.0613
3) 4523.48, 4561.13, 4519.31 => 0.0596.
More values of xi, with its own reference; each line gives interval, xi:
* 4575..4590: 4588.52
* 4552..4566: 4565.33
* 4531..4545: 4540.17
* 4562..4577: 4573.75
